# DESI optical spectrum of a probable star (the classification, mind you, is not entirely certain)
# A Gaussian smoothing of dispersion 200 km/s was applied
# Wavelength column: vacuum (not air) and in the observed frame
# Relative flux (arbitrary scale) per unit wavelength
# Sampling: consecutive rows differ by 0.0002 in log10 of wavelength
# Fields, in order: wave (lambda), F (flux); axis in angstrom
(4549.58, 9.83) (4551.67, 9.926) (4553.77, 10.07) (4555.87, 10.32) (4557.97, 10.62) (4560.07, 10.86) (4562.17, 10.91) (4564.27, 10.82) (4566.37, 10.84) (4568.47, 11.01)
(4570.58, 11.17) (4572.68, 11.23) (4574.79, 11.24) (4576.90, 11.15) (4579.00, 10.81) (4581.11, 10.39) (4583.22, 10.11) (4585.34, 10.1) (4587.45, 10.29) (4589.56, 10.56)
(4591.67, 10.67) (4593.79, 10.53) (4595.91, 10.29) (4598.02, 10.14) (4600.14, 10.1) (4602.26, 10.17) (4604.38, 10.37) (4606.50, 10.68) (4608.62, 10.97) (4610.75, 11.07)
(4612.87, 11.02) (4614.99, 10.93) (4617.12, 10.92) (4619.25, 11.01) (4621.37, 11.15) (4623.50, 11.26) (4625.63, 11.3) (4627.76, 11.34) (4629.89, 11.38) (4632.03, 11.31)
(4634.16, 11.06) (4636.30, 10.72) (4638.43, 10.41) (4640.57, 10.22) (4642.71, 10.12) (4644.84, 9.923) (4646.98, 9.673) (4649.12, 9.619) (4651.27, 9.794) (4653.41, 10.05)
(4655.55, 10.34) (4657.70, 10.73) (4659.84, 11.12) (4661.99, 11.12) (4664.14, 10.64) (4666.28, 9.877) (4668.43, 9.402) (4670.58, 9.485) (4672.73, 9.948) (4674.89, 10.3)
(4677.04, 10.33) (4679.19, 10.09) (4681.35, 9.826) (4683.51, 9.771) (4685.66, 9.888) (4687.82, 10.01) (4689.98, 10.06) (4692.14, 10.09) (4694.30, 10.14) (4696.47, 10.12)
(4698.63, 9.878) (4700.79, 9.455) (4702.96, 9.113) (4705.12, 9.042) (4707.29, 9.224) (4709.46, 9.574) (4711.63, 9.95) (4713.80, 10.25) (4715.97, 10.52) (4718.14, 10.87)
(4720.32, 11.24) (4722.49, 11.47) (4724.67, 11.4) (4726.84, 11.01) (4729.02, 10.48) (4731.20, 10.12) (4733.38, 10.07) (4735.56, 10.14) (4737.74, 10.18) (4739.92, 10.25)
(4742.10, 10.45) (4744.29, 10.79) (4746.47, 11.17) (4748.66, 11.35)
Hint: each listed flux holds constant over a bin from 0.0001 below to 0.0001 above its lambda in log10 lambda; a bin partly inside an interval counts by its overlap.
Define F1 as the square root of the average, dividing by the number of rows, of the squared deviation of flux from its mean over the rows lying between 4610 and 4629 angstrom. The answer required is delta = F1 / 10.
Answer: 0.015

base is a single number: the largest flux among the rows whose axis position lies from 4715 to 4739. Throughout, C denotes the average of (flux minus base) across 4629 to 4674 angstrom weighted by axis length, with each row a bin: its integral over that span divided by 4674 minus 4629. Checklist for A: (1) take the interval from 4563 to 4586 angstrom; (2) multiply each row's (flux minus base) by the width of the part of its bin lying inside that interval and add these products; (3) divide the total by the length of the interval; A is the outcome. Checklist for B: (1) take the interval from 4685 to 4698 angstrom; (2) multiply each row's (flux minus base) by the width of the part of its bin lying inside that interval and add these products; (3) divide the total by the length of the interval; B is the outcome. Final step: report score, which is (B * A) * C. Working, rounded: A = -0.65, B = -1.42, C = -1.1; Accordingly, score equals -1.1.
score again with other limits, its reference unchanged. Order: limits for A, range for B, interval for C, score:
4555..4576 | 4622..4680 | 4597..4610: -0.6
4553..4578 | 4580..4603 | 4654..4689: -0.9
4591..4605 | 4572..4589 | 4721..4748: -0.8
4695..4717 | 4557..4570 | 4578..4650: -0.9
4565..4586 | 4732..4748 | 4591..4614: -0.6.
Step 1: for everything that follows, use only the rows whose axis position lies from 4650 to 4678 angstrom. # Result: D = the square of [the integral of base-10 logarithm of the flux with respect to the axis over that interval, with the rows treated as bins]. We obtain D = 799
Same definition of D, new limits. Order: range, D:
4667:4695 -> 780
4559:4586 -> 780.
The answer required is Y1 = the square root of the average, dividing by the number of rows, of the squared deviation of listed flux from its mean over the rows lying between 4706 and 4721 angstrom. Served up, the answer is 0.7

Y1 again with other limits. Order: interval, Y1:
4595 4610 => 0.3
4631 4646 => 0.5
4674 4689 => 0.2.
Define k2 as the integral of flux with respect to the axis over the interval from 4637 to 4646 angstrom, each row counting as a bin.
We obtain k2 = 92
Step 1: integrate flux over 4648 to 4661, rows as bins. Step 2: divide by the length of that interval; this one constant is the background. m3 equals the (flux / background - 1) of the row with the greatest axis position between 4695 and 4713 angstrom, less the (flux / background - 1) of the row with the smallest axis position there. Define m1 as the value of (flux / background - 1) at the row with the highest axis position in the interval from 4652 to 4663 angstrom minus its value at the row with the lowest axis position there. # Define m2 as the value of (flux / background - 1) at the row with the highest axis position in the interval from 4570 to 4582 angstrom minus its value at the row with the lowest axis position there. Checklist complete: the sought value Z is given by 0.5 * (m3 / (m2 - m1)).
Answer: 0.0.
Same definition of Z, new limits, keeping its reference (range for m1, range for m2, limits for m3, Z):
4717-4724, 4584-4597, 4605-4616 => -0.3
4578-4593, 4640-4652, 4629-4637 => 1.2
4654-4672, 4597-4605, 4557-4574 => 0.3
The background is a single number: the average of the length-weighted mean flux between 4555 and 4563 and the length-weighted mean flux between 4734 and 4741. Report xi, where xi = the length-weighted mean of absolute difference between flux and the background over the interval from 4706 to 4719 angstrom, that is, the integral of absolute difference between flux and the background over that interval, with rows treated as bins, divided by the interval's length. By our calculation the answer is 0.6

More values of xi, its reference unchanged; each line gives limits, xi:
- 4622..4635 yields 0.8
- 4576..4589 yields 0.3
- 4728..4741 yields 0.2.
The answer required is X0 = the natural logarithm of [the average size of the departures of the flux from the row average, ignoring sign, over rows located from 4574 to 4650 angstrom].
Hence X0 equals -0.83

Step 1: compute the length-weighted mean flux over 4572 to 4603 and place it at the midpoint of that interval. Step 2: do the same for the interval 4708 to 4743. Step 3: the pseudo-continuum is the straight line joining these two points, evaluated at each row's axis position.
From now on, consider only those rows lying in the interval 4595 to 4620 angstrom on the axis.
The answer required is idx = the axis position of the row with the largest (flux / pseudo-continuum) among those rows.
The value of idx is 4610.75 angstrom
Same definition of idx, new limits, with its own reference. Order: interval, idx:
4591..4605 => 4591.67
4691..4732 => 4722.49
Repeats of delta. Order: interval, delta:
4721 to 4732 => 0.052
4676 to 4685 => 0.022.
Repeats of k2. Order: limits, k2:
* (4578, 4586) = 83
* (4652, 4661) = 95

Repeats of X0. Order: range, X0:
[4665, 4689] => -1.55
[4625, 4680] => -0.65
